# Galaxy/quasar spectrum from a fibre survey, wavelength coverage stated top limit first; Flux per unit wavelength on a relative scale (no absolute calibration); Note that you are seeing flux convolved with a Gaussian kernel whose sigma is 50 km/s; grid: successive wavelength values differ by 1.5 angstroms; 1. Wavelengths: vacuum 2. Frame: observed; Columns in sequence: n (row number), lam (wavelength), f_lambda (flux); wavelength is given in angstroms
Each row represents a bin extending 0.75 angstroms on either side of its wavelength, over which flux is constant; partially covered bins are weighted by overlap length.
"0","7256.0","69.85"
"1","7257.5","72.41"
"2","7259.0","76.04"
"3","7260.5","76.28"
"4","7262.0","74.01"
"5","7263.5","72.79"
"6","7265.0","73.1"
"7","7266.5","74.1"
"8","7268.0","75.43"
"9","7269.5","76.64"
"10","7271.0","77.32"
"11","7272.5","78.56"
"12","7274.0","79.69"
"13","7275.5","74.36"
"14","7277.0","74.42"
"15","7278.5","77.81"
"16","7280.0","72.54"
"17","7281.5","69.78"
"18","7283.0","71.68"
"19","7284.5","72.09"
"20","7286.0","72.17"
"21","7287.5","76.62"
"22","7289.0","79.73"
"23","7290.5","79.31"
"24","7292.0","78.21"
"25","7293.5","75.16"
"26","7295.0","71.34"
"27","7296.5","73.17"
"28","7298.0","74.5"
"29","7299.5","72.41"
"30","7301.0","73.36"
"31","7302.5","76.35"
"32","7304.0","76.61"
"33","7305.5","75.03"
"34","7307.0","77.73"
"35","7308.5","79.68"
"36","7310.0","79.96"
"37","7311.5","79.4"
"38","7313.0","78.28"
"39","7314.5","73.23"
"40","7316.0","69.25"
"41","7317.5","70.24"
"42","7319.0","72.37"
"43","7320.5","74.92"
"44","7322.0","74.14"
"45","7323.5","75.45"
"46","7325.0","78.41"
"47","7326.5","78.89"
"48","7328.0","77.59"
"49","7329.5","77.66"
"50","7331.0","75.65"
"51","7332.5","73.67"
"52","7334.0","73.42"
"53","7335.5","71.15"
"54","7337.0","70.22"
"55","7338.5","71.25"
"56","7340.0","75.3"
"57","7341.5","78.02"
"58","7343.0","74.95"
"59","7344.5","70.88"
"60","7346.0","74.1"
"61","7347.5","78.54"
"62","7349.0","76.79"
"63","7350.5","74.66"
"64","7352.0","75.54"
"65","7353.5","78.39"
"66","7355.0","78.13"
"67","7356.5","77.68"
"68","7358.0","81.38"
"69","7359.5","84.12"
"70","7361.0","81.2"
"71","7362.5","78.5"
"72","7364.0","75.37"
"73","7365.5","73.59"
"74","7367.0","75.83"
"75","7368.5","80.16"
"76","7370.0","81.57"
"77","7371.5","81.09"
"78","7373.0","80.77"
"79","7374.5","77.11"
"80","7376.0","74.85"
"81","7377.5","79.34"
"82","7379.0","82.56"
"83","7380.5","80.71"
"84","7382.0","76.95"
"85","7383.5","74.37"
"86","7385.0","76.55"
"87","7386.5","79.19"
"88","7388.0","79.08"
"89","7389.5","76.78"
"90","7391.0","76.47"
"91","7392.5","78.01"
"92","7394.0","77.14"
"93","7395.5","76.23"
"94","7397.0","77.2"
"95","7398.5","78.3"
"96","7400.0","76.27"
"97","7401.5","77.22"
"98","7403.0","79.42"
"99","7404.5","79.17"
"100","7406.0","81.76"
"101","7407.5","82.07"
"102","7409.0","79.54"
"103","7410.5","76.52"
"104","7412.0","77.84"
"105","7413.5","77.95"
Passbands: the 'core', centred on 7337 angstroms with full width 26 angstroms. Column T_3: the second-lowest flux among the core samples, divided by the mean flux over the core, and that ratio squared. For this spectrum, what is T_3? 0.891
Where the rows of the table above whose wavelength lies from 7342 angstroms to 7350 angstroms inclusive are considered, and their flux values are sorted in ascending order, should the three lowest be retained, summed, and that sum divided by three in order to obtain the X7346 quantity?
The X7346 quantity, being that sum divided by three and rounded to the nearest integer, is 73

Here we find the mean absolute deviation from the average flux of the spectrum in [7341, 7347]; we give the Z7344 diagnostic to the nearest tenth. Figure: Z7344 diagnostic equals 2.0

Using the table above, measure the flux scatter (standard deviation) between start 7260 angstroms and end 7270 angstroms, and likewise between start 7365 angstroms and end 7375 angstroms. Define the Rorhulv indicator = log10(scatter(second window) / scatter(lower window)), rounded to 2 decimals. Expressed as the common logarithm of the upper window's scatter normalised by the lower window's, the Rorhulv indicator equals 0.31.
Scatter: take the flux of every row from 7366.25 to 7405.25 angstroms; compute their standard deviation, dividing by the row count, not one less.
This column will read 2.1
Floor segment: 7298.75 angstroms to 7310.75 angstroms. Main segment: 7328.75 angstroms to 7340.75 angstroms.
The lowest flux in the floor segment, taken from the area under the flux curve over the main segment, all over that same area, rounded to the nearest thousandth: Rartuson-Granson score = 0.918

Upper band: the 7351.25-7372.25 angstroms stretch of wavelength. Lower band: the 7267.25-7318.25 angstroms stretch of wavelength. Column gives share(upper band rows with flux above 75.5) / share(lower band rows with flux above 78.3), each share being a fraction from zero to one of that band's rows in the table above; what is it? 4.2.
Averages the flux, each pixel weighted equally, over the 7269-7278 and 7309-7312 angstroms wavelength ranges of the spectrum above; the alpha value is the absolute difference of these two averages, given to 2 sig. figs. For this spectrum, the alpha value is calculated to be 2.8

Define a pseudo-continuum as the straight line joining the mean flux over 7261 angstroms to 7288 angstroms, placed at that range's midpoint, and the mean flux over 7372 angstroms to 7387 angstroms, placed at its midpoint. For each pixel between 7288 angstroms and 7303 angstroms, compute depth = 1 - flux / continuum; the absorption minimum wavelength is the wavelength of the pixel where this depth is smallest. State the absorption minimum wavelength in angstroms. 7289.0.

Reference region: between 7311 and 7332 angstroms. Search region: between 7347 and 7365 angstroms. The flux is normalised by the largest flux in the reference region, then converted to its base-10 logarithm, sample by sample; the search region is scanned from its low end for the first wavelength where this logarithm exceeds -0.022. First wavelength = 7347.5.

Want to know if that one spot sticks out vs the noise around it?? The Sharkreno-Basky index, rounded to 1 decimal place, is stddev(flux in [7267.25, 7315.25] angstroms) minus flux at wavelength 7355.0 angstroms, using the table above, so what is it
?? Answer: -75.2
